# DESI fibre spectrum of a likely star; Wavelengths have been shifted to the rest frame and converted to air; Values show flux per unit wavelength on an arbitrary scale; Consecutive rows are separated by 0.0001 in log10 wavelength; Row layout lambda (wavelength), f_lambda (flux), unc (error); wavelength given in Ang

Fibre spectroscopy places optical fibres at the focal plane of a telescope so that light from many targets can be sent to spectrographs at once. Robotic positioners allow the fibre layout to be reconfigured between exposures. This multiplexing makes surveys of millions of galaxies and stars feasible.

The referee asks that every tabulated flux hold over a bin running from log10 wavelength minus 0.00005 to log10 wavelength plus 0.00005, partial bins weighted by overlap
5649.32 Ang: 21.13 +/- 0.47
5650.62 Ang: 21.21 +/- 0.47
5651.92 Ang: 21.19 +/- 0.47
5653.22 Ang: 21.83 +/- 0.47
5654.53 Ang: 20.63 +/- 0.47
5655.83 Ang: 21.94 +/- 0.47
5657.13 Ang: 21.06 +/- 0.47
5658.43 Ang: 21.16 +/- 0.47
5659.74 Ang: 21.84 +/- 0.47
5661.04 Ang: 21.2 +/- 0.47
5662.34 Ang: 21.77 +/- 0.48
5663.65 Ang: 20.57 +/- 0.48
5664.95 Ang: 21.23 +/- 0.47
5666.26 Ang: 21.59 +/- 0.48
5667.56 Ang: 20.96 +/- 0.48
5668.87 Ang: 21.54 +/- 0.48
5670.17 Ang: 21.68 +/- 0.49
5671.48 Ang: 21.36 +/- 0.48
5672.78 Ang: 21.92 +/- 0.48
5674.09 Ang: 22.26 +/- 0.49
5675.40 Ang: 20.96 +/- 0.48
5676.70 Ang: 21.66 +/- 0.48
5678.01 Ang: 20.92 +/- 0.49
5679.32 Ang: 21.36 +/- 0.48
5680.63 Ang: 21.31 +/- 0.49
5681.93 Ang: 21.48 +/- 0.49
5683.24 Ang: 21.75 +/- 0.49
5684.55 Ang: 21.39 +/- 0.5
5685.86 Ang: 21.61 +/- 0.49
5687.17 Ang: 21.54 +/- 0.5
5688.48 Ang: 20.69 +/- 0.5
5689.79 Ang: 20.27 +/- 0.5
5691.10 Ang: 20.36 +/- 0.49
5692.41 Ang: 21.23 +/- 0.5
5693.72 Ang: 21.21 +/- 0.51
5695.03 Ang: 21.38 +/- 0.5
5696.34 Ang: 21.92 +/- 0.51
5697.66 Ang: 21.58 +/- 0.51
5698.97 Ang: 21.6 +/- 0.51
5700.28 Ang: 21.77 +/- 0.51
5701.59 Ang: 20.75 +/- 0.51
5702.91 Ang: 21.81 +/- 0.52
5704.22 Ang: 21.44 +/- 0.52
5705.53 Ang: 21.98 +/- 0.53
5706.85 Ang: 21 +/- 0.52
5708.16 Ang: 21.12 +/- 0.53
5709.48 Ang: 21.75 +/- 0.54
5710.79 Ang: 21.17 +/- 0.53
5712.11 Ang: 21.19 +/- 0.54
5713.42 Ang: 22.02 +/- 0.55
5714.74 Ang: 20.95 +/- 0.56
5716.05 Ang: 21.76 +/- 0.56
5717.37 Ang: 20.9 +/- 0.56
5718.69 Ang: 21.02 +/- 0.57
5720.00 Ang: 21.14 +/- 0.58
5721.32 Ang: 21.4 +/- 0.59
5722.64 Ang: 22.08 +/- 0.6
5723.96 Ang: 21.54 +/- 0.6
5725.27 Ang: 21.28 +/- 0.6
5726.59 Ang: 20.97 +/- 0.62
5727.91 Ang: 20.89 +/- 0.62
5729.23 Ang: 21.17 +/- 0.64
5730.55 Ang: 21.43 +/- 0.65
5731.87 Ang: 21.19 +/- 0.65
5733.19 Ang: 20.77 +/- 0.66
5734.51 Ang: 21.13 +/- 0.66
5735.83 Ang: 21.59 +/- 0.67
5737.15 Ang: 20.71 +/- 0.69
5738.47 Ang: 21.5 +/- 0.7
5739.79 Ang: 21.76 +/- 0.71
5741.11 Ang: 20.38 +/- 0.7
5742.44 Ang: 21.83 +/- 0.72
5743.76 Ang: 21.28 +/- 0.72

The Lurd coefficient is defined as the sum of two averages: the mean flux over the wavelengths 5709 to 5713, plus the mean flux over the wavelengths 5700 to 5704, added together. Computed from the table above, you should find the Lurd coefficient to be 42.8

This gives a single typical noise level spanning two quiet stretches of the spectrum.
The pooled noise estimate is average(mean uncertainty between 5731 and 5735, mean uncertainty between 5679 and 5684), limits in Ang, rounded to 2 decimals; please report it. 0.57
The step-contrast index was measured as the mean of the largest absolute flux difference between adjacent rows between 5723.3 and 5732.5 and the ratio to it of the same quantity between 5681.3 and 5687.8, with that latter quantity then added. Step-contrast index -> 1.10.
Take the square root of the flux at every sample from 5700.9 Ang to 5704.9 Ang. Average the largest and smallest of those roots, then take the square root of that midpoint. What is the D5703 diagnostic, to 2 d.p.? 2.15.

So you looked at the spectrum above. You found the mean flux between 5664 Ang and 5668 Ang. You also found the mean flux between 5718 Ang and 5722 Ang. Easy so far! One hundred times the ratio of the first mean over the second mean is 100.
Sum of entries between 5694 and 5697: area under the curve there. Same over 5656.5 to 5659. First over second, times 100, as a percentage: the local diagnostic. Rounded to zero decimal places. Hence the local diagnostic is 103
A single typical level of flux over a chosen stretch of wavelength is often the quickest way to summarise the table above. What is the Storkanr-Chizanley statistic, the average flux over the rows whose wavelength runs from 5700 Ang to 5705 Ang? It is 21.4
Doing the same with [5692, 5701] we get 21.5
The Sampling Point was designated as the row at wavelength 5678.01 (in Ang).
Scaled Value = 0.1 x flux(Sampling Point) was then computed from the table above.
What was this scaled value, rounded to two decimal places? 2.09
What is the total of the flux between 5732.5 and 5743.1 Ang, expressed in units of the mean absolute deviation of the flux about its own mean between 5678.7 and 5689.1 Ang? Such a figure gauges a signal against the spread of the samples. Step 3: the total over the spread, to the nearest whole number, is 833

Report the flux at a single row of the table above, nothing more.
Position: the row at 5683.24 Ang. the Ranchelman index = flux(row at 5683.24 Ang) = 21.75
